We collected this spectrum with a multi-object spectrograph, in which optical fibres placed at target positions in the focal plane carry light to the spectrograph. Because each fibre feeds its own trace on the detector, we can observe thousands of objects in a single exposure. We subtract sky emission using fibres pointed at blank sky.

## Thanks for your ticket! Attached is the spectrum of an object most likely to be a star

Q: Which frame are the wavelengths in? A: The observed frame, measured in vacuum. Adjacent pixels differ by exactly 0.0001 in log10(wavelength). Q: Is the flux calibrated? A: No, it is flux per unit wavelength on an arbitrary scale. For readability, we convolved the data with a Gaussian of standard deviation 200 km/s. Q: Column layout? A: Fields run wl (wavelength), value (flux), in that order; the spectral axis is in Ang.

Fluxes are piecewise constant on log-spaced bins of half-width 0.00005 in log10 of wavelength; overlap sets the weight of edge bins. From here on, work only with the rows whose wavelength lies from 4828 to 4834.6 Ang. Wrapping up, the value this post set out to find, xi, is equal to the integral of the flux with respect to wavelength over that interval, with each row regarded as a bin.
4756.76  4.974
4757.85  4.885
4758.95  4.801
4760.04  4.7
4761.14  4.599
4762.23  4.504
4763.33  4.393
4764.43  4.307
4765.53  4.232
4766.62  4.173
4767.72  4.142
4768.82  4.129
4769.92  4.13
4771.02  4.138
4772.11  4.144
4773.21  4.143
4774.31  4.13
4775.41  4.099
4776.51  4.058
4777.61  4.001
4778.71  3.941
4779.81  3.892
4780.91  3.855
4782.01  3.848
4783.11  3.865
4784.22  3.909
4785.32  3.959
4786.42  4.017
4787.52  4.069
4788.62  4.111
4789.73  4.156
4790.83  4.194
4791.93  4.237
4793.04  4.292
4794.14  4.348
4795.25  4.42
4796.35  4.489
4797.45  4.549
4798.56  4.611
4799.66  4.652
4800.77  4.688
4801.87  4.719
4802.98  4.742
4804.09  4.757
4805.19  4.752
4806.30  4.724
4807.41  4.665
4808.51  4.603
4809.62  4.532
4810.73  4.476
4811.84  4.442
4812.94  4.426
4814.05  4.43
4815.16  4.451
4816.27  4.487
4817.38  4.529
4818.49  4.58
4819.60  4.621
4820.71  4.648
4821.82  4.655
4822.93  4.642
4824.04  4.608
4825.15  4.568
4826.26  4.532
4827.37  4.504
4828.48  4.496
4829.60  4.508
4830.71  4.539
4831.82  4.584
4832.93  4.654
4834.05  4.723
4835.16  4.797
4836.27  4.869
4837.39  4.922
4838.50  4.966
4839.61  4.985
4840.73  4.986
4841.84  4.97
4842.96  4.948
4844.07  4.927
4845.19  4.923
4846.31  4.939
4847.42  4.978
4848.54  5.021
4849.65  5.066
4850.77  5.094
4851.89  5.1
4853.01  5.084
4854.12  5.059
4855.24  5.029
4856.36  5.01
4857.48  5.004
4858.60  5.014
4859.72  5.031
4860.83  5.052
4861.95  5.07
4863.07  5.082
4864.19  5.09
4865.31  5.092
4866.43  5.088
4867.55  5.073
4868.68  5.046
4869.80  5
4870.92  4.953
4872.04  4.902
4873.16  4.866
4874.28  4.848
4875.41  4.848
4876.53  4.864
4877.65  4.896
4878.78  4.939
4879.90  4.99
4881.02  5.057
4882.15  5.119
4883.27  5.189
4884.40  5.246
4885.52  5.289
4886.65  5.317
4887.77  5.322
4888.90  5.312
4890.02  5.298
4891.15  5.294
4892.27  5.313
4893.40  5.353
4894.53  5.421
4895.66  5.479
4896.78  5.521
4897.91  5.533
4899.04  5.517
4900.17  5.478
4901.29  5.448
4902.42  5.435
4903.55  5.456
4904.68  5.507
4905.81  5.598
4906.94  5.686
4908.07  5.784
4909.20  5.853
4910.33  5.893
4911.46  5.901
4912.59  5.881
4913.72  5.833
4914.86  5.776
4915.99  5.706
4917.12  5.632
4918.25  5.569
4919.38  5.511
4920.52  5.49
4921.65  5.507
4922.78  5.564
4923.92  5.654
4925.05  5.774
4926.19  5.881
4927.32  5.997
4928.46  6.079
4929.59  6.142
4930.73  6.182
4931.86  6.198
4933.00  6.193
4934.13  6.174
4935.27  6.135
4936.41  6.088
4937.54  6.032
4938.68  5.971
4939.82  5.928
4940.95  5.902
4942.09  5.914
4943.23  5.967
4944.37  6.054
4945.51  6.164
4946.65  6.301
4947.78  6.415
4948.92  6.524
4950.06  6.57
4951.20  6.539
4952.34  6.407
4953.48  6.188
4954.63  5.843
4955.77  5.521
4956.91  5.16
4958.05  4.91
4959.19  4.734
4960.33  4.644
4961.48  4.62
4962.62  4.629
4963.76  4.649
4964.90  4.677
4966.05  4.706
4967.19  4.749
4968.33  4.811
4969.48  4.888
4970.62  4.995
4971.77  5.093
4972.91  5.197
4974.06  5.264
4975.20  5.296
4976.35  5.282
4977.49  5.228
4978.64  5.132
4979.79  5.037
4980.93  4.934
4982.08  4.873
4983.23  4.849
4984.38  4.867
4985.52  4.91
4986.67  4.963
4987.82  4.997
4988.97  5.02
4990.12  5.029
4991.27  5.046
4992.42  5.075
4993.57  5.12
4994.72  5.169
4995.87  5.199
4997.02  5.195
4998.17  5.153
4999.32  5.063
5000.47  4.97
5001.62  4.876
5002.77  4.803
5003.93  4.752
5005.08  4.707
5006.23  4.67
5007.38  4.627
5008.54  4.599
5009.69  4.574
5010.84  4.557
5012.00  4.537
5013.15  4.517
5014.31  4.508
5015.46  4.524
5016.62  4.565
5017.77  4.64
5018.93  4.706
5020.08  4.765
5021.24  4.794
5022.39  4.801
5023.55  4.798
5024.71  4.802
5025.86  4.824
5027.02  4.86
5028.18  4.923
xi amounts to 30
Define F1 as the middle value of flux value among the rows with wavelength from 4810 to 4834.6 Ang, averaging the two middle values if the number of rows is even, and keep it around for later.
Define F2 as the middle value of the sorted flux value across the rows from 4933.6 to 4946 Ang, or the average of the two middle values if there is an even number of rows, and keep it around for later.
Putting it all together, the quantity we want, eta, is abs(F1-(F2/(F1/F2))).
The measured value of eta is 3.49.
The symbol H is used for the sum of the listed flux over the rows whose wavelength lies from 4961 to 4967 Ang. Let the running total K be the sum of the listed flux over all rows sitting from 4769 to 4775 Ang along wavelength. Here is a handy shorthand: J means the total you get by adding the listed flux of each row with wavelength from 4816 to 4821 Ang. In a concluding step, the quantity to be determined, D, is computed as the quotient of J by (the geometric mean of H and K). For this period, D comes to 1.04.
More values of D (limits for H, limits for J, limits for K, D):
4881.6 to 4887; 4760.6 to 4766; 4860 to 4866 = 0.86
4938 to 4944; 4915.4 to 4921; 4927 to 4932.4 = 0.93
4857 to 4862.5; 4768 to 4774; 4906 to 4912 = 0.76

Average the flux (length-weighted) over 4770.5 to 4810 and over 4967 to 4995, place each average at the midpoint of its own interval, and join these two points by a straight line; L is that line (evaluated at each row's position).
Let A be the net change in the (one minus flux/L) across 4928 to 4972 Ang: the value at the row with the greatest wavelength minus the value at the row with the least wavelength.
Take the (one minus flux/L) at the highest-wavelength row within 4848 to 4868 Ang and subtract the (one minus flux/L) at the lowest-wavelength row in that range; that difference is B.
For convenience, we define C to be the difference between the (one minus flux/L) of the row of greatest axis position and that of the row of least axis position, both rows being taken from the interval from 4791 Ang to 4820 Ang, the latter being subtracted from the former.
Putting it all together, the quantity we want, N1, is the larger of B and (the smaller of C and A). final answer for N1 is 0.007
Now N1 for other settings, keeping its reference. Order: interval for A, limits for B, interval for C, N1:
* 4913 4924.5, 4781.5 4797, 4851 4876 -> 0.047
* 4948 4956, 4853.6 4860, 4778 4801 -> 0.012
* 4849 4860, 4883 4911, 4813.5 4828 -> -0.005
